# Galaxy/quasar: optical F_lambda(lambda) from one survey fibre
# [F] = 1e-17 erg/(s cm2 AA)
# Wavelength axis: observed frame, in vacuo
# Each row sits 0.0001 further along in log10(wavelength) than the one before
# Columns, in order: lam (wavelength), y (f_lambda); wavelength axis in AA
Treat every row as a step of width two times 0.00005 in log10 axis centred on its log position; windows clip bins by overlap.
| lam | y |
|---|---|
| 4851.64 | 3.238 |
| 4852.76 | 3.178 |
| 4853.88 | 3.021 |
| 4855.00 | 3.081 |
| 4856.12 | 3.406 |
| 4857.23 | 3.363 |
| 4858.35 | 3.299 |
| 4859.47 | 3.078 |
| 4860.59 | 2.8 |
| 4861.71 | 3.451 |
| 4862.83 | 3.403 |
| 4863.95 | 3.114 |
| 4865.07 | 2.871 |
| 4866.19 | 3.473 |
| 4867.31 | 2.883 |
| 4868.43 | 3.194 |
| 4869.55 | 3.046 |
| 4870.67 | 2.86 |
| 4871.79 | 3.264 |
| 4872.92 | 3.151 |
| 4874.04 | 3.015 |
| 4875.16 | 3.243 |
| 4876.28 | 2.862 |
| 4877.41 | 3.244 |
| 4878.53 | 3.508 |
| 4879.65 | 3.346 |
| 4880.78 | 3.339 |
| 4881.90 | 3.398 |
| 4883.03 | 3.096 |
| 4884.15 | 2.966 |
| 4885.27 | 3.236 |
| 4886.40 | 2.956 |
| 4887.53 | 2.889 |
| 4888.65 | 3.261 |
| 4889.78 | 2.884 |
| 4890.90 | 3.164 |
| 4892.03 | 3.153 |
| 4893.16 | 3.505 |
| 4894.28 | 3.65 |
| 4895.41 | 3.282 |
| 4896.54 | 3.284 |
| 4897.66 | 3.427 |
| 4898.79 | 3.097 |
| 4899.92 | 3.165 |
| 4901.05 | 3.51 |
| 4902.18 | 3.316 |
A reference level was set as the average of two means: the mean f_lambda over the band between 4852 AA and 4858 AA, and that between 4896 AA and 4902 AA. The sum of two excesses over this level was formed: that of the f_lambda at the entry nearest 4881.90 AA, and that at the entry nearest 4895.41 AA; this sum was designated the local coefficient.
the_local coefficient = 0.17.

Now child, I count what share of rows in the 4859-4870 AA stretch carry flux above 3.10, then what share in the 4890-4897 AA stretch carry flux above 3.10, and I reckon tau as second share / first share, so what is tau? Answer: 2.0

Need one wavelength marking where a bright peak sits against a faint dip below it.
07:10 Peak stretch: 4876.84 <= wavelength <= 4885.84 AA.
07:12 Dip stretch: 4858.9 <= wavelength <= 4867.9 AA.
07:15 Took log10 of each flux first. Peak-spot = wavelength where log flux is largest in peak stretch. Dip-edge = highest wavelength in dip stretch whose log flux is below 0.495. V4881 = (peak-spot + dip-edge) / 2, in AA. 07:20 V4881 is 4872.9 AA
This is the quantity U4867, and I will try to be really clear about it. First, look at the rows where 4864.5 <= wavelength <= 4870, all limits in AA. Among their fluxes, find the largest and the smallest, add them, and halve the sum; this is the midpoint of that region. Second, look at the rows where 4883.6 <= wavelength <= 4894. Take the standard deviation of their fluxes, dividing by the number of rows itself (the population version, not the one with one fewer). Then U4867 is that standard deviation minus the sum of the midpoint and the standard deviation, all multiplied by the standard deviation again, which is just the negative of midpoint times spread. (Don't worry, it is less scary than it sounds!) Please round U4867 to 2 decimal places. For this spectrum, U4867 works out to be -0.62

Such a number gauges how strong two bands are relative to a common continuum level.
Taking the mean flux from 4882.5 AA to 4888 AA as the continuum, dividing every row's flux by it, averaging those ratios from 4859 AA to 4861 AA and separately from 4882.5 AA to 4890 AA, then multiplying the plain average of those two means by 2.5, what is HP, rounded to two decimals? 2.47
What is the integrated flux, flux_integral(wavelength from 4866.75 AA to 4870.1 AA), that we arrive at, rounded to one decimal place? 10.2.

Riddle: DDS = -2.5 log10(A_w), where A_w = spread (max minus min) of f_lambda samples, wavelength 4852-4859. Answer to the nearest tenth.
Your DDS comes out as 1.0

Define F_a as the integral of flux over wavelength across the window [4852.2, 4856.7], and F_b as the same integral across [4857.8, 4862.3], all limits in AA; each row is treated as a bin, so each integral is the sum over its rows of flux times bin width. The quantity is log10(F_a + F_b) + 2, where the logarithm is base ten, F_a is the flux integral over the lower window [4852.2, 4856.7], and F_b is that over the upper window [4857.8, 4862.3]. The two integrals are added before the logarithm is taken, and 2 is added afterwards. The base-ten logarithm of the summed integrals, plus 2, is 3.45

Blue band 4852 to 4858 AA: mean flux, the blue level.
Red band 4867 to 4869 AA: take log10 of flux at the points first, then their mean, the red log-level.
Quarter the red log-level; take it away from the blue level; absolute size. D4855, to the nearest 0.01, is 3.09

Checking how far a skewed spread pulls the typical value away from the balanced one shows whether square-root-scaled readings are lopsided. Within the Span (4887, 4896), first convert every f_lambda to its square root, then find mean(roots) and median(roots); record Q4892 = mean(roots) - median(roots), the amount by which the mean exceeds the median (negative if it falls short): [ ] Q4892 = 0.002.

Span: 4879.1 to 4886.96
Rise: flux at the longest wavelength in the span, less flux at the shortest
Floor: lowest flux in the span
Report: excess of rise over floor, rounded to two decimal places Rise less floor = -3.35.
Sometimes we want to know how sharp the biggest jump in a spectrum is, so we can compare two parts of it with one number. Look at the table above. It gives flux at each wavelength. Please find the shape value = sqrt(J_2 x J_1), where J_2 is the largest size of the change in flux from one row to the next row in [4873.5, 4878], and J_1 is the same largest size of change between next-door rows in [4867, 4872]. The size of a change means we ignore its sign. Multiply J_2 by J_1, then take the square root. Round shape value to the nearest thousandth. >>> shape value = 0.393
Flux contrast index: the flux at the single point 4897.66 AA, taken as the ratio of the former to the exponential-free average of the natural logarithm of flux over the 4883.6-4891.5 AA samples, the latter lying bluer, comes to 3.08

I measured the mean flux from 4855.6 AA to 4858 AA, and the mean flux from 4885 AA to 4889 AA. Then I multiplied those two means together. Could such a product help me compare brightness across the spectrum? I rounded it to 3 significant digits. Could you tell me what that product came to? 10.4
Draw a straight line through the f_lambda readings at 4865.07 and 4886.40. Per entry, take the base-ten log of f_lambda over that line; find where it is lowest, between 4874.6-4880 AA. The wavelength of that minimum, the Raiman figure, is 4876.28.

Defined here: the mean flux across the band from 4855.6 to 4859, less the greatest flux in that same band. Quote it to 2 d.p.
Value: -0.05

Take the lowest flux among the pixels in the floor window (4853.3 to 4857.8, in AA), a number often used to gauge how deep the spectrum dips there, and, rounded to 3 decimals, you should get 3.021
